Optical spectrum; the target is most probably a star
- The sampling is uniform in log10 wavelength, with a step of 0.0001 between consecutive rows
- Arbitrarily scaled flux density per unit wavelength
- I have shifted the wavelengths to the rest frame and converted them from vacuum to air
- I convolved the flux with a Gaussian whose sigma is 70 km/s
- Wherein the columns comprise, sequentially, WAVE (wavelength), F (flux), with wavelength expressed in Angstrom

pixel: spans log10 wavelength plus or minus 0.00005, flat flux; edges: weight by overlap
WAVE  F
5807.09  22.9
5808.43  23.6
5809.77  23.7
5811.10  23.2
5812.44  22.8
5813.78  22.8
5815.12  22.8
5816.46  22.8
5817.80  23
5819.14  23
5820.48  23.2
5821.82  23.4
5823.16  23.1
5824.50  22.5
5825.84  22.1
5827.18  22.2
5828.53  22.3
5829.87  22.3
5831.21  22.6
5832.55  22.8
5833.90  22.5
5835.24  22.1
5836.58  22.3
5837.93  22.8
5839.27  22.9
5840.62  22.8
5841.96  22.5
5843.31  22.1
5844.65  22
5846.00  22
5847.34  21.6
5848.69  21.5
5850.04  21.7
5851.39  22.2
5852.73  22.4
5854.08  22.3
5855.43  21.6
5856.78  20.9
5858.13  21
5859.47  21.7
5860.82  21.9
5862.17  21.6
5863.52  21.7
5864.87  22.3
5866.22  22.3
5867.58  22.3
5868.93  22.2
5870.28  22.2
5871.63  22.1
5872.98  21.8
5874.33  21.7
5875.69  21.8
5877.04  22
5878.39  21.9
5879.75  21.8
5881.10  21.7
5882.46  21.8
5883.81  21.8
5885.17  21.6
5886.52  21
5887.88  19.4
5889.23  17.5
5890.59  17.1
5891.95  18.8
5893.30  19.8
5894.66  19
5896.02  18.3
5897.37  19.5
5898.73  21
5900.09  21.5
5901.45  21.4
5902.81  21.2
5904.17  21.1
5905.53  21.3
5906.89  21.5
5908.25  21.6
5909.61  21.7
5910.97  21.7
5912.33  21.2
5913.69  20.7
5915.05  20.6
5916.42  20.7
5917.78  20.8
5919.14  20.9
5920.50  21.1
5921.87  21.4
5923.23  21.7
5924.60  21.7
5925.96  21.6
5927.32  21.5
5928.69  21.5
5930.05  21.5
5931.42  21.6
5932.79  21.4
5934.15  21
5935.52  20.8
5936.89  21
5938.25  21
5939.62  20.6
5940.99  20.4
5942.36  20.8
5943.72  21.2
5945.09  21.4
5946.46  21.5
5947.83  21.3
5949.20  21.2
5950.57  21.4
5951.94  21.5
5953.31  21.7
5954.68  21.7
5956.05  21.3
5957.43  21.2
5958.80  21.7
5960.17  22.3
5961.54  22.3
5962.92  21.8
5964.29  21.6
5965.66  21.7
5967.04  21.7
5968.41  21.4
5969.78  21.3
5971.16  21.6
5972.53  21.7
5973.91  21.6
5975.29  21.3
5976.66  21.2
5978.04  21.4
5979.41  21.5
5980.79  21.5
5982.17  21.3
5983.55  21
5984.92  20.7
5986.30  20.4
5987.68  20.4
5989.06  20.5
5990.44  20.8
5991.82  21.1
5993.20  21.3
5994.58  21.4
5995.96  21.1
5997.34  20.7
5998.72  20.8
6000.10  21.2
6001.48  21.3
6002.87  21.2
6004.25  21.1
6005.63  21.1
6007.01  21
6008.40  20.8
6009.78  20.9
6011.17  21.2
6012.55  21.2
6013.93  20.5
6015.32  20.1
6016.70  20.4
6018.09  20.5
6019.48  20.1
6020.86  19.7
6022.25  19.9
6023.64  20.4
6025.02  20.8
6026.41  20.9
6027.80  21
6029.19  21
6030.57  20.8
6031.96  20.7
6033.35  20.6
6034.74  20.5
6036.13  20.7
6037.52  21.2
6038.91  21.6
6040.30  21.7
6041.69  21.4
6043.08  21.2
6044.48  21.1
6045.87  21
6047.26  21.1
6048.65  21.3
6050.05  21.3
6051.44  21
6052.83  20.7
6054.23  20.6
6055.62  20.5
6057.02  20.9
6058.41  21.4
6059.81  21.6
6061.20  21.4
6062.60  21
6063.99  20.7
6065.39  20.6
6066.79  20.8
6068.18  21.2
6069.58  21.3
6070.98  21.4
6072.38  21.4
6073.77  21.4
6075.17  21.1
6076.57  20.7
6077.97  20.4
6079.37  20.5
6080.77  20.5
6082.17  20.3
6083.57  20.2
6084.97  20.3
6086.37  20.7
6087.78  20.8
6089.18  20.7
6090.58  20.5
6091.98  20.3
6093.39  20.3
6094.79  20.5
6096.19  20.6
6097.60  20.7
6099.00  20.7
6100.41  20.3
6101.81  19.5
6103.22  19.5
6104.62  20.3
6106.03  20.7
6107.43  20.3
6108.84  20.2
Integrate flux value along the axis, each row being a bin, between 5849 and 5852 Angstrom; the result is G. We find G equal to 66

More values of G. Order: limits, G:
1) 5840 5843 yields 68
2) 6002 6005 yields 63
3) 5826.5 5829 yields 55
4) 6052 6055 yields 62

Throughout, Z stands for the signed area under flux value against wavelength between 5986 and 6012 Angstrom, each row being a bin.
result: 545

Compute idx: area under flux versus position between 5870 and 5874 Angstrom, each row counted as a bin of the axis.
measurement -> 88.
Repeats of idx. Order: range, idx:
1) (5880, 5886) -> 130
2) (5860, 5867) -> 154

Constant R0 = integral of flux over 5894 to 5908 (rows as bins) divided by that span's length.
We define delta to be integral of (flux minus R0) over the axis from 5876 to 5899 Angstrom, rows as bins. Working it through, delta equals -8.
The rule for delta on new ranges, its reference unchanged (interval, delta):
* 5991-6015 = 10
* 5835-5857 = 33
